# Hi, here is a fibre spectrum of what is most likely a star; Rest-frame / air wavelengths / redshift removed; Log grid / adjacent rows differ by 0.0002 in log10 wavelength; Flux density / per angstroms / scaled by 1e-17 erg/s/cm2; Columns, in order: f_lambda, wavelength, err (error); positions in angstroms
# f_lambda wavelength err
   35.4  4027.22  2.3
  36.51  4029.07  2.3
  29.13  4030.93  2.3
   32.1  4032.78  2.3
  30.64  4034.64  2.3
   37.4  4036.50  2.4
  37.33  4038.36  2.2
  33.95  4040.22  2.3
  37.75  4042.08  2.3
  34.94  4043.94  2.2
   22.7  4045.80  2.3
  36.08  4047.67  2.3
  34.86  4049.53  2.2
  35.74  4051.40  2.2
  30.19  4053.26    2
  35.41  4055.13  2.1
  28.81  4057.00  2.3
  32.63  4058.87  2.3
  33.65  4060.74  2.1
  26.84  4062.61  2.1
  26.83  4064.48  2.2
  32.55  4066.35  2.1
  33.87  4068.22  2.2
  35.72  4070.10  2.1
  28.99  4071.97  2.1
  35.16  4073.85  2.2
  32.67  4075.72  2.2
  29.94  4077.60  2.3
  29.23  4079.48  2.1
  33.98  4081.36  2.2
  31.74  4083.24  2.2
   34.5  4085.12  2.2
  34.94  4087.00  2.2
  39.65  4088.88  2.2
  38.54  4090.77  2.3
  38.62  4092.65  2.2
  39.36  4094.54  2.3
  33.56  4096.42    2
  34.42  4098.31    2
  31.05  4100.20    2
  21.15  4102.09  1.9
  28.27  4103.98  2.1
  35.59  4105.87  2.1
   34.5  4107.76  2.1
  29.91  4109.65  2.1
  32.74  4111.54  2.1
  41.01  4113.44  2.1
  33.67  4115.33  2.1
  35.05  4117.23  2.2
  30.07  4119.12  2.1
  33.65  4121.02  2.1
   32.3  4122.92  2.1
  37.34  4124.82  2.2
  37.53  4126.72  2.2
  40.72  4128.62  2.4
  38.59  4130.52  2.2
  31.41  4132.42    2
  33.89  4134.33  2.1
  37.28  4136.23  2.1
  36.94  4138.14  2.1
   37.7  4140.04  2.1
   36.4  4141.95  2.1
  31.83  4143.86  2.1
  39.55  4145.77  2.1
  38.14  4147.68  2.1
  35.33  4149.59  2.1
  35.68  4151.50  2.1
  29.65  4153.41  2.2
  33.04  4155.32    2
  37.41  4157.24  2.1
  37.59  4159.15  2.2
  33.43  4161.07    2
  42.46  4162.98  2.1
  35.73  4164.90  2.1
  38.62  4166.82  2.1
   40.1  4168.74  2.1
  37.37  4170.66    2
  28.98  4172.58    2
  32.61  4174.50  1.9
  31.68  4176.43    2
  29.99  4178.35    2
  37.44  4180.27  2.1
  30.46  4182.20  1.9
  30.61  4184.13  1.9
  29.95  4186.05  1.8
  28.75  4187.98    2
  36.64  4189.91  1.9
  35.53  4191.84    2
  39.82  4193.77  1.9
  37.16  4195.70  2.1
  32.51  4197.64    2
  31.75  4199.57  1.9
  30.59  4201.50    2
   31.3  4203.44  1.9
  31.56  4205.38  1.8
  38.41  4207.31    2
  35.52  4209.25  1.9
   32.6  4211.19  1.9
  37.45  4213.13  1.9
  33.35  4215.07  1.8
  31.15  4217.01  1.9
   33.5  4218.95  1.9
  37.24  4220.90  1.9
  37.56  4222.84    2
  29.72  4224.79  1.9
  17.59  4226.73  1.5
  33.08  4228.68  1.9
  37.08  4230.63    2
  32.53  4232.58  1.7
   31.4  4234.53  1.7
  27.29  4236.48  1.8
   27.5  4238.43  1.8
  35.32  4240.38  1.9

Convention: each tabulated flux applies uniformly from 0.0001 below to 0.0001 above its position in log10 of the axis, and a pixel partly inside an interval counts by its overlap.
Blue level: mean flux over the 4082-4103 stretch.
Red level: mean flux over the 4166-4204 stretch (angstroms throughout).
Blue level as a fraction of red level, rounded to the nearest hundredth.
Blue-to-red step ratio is 1.02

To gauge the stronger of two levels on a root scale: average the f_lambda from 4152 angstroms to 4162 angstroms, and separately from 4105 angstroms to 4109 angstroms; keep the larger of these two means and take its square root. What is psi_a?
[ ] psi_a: 5.9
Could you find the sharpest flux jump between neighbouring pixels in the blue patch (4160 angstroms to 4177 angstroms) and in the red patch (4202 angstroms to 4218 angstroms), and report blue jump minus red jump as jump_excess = 2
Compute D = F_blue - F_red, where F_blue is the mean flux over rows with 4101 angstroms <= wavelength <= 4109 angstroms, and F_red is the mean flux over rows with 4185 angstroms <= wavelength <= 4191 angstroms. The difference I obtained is -2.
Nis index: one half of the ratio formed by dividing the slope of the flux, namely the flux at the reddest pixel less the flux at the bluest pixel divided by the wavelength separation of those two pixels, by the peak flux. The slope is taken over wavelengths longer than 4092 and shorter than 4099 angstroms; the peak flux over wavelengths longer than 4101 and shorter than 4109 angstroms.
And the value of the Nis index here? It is -0.010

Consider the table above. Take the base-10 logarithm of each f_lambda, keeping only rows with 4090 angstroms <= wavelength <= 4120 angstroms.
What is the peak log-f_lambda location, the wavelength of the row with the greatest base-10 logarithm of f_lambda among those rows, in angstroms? 4113.44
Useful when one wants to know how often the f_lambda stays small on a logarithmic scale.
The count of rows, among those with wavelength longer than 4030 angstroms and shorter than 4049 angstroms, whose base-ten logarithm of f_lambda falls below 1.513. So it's 4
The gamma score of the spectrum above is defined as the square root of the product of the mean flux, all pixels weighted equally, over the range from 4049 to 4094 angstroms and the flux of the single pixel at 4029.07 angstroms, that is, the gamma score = 35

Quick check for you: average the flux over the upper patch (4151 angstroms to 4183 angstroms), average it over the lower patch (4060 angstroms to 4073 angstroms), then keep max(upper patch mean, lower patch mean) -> 34.8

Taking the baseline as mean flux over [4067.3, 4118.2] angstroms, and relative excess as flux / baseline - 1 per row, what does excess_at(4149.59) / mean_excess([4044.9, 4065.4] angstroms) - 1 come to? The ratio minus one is -1.7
